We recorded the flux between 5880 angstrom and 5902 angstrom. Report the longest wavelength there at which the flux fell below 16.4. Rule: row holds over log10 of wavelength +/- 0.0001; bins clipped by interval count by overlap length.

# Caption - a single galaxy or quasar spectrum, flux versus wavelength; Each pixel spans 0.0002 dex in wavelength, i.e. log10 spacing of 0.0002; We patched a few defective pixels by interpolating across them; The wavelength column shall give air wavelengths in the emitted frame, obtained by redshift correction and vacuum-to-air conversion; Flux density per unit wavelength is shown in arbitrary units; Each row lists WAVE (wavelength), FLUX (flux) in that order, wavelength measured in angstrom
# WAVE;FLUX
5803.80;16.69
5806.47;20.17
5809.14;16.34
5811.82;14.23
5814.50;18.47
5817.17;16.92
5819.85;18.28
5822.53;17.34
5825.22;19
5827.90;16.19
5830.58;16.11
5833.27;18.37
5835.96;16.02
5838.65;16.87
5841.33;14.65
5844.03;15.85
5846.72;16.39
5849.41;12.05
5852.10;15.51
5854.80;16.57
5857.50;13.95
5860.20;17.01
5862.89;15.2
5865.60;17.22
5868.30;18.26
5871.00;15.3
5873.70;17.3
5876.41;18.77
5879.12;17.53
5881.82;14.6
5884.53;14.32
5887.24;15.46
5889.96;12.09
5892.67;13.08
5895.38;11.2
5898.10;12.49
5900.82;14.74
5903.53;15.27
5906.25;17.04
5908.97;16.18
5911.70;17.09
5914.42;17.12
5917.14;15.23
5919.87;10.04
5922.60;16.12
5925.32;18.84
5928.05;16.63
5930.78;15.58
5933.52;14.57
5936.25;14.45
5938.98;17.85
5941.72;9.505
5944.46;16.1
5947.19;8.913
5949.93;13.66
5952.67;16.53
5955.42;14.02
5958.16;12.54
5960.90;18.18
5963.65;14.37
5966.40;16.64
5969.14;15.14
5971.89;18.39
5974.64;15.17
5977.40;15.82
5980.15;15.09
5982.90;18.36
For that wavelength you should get 5900.82 angstrom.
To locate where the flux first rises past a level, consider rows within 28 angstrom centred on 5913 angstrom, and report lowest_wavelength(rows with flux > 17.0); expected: 5906.25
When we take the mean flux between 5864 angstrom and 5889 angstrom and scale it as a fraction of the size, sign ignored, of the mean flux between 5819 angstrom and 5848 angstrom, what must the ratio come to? 0.98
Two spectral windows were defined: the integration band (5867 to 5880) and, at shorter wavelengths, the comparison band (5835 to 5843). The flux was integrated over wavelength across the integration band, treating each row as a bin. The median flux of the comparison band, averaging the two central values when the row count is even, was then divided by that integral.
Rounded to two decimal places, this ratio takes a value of 0.07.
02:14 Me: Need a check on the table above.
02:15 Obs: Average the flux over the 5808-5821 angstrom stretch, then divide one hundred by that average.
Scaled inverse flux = 5.94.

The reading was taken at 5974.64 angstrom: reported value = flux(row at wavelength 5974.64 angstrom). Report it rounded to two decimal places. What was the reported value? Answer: 15.17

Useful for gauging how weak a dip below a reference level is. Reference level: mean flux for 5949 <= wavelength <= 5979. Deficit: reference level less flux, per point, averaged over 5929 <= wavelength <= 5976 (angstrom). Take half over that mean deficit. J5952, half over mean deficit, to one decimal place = 0.7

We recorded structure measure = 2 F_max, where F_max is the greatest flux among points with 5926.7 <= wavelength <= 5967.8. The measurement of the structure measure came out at 36.4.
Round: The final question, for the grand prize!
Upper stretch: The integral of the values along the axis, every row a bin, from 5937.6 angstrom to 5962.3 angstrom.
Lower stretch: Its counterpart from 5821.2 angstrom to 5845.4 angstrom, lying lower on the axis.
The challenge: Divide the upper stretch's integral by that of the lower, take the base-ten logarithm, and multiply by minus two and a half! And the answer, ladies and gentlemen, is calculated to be 0.16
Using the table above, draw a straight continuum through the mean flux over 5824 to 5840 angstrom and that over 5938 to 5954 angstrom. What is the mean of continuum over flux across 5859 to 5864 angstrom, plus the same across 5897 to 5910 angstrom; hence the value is 2.01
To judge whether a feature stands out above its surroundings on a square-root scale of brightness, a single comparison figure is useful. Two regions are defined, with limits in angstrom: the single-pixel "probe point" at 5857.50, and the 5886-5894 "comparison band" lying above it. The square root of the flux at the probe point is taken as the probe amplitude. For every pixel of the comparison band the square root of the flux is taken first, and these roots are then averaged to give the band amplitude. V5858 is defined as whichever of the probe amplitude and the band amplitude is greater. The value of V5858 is 3.73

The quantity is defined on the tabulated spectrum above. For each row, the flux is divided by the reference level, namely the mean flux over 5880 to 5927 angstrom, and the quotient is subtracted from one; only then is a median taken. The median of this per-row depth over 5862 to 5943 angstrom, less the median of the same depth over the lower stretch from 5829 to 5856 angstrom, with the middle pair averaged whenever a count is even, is 0.046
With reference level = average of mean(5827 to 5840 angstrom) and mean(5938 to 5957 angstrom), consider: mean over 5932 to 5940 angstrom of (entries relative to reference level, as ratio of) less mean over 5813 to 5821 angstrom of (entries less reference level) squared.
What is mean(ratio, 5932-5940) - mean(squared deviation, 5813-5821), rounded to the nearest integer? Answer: -6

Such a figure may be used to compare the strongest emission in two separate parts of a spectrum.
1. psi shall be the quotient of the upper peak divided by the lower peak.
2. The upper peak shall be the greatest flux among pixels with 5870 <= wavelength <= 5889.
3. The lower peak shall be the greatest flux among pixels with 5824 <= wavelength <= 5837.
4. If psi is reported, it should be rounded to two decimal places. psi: 0.99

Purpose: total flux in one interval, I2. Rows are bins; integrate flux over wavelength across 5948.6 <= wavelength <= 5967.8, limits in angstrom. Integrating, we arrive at 291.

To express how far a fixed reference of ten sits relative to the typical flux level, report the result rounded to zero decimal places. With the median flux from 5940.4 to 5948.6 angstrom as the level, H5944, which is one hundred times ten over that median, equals 105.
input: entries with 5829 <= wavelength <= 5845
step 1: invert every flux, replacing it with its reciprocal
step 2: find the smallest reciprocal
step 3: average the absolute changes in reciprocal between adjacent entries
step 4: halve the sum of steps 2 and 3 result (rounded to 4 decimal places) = 0.0305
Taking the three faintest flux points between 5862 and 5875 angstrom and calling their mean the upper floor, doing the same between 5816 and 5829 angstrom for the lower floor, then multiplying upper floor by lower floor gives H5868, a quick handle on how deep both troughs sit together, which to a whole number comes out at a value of 267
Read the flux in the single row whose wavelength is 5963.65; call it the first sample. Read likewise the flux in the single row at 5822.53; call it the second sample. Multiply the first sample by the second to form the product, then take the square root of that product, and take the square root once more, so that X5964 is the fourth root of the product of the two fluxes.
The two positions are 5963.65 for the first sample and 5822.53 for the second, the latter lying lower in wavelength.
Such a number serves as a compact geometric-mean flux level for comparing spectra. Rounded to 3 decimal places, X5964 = 3.973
